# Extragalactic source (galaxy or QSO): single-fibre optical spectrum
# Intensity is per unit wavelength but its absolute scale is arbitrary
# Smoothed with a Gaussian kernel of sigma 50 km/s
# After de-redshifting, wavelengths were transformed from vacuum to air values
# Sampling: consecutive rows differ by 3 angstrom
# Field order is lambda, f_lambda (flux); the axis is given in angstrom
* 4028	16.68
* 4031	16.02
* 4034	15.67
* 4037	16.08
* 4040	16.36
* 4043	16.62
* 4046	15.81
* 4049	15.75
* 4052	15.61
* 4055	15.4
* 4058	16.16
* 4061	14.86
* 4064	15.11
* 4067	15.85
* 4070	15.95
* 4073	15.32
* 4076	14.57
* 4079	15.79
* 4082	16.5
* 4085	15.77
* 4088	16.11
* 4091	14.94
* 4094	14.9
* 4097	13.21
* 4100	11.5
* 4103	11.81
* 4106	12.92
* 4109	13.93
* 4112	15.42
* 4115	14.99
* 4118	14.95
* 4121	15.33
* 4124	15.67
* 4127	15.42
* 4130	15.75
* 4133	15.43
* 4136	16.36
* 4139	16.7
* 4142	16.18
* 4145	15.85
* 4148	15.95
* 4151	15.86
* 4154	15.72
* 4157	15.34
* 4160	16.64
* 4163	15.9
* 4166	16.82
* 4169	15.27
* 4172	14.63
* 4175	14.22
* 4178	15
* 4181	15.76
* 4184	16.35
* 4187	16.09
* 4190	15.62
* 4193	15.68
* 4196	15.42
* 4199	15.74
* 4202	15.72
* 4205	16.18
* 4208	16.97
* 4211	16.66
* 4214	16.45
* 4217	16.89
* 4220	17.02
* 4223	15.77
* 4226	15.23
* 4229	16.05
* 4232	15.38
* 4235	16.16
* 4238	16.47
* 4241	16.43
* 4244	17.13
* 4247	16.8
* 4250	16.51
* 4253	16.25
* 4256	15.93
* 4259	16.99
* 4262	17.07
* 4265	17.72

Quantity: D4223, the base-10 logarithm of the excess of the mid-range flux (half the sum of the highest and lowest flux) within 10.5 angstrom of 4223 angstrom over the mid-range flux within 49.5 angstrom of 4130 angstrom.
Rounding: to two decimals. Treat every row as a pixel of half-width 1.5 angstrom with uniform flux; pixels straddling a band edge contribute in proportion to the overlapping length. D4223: 0.29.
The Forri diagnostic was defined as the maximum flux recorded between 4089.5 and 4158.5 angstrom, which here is 16.7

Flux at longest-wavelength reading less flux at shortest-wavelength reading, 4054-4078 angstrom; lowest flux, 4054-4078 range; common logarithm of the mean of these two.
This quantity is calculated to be 0.84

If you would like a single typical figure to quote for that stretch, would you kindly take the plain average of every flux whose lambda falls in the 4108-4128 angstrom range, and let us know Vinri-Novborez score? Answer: 15.1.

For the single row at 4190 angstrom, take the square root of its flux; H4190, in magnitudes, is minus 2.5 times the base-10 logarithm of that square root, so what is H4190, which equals -1.49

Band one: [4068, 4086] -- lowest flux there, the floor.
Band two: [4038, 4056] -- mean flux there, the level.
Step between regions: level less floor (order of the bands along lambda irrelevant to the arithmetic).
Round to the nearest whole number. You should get 1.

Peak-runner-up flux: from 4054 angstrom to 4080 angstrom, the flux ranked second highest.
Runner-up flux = 15.95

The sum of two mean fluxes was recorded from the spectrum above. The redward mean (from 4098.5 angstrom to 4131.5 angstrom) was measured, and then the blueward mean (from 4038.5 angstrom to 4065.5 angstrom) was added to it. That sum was 30.1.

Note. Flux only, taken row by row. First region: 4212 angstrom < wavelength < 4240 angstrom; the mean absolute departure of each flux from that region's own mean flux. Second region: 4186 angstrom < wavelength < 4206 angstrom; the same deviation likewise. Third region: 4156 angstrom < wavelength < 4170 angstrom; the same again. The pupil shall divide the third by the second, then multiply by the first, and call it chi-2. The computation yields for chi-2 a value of 1.4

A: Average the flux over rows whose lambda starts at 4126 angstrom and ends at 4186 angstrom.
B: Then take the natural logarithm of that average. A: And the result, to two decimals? 2.76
